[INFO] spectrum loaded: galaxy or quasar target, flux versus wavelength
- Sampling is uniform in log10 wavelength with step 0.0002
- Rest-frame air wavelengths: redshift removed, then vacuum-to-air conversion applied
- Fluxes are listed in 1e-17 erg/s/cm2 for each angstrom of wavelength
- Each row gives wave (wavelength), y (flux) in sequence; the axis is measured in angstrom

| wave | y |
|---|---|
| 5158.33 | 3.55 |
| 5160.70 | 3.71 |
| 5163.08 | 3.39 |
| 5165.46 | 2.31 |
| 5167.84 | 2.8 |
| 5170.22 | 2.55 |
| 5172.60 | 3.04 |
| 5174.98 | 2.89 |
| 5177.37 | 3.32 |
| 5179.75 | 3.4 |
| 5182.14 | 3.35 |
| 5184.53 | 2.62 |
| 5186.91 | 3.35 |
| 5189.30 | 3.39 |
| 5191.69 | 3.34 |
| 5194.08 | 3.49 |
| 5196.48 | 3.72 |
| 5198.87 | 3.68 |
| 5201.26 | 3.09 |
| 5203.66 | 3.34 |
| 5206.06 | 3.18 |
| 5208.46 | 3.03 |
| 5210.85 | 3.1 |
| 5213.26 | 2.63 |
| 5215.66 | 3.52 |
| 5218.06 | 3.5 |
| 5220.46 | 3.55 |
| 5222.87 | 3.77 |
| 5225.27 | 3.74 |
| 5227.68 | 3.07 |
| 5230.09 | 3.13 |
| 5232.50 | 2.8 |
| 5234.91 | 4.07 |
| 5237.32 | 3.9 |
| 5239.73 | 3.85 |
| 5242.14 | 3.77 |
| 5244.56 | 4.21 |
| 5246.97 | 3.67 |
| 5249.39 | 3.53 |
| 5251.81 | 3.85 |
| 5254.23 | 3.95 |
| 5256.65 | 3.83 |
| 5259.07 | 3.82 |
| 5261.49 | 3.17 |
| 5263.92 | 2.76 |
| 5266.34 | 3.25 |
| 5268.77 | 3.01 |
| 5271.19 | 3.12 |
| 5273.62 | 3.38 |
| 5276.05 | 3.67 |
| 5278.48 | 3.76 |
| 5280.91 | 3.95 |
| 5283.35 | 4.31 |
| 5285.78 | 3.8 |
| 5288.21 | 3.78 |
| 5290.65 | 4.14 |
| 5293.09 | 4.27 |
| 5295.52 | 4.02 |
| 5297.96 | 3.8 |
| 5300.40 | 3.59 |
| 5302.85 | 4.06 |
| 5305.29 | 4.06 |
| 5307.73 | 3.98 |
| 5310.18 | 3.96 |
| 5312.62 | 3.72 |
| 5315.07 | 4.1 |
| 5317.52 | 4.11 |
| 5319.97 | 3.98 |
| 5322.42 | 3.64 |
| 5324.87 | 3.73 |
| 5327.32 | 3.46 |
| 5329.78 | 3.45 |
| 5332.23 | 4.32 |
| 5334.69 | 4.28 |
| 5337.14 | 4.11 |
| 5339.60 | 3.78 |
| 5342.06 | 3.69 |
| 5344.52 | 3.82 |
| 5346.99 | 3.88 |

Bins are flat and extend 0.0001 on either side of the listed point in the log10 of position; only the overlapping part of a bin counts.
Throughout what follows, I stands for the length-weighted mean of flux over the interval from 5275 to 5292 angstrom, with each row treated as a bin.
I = 3.92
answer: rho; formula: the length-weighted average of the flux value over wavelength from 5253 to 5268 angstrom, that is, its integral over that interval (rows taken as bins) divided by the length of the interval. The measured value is 3.45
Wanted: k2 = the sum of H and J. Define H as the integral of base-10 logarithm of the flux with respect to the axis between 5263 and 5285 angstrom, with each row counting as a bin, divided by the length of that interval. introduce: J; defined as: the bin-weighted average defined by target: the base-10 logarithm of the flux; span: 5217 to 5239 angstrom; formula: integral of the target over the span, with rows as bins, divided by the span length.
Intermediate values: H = 0.538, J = 0.54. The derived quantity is 1.081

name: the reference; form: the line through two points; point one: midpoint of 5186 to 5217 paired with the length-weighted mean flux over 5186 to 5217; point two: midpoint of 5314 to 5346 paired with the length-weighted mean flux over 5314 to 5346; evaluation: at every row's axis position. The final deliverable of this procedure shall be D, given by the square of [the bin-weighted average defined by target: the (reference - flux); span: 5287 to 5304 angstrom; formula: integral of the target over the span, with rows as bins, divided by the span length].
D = 0.052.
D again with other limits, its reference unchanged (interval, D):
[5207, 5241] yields 0.000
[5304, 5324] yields 0.018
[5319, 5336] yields 0.001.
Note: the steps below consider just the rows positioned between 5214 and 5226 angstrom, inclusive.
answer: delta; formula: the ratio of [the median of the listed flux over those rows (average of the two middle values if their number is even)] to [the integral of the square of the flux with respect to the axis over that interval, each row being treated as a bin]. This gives 0.0231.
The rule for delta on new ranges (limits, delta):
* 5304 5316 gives 0.0211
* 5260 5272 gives 0.0273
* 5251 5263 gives 0.0232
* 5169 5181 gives 0.0271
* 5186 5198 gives 0.0235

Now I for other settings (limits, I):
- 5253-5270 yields 3.40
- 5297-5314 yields 3.88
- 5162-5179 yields 2.91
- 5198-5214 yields 3.15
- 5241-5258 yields 3.83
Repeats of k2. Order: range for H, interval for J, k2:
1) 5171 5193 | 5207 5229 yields 1.019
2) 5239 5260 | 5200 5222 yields 1.090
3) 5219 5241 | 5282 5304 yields 1.145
